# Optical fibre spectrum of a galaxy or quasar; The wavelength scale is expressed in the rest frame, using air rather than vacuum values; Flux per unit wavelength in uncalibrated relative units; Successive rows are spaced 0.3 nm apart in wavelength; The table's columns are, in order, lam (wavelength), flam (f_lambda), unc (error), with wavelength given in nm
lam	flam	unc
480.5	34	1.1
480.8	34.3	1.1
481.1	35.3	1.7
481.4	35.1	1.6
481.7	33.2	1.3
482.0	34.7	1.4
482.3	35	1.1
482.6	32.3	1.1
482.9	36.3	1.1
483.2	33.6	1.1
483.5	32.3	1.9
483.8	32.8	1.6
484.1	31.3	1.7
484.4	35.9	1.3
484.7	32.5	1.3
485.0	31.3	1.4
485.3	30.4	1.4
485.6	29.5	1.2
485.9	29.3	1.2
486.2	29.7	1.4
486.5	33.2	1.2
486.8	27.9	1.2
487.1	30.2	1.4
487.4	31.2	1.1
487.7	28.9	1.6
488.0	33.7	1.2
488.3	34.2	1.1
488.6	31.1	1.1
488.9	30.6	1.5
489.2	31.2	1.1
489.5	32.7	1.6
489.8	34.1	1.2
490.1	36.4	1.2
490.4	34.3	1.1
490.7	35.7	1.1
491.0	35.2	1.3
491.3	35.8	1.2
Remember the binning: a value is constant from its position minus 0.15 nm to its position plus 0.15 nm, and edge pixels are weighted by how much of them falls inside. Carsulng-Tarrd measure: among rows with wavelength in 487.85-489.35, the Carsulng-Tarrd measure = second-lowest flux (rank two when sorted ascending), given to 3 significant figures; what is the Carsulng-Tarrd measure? 31.1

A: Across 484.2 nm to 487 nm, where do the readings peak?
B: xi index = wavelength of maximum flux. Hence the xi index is 484.4 nm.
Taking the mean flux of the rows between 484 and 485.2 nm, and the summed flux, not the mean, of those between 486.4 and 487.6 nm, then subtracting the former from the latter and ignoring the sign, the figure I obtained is 90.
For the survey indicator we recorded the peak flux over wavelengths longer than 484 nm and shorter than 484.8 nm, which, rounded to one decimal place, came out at 35.9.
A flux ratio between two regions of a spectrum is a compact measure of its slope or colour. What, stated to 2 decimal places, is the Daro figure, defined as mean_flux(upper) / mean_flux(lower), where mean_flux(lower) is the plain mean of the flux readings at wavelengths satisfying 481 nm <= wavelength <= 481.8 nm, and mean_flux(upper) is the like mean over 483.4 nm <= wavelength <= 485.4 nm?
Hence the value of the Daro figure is 0.94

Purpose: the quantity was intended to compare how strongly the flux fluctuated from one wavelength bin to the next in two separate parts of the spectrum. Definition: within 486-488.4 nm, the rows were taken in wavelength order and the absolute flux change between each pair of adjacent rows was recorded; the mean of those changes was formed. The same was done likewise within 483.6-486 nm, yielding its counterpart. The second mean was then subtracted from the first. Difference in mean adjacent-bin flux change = 1.0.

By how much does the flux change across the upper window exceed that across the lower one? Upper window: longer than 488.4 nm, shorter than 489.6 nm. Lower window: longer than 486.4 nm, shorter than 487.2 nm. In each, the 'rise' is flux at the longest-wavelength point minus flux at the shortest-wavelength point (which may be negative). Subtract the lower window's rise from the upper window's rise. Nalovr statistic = 5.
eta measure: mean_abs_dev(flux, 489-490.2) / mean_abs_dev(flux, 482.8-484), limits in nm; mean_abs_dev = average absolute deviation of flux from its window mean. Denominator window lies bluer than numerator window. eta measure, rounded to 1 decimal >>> 1.3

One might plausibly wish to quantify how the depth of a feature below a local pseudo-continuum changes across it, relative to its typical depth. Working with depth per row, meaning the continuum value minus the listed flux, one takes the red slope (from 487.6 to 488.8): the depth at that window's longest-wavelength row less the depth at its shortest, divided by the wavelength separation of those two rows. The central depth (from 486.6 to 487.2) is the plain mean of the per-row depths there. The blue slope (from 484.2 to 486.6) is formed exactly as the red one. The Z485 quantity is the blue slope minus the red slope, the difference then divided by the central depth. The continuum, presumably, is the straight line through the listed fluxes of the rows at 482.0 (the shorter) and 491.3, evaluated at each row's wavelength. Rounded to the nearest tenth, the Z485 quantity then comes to 0.6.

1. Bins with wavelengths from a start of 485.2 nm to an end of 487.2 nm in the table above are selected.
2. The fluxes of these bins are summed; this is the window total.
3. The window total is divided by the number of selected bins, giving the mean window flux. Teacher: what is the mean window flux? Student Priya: 30.0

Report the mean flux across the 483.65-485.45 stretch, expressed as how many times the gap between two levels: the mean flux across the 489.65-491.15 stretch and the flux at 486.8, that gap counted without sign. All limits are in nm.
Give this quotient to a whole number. 4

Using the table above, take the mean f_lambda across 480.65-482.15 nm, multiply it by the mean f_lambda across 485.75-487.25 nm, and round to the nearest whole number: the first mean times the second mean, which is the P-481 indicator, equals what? 1038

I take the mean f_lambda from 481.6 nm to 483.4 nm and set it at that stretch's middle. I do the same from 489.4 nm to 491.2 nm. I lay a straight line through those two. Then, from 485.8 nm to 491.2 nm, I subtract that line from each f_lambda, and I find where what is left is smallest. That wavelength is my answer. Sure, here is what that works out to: 486.8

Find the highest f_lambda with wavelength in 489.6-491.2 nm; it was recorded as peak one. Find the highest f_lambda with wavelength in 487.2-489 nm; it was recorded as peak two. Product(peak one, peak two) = 1245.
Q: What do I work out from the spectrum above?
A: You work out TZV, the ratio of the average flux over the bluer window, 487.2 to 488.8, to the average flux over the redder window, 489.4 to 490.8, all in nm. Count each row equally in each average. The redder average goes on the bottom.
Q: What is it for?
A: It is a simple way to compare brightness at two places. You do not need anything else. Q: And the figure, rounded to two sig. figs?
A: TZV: 0.92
